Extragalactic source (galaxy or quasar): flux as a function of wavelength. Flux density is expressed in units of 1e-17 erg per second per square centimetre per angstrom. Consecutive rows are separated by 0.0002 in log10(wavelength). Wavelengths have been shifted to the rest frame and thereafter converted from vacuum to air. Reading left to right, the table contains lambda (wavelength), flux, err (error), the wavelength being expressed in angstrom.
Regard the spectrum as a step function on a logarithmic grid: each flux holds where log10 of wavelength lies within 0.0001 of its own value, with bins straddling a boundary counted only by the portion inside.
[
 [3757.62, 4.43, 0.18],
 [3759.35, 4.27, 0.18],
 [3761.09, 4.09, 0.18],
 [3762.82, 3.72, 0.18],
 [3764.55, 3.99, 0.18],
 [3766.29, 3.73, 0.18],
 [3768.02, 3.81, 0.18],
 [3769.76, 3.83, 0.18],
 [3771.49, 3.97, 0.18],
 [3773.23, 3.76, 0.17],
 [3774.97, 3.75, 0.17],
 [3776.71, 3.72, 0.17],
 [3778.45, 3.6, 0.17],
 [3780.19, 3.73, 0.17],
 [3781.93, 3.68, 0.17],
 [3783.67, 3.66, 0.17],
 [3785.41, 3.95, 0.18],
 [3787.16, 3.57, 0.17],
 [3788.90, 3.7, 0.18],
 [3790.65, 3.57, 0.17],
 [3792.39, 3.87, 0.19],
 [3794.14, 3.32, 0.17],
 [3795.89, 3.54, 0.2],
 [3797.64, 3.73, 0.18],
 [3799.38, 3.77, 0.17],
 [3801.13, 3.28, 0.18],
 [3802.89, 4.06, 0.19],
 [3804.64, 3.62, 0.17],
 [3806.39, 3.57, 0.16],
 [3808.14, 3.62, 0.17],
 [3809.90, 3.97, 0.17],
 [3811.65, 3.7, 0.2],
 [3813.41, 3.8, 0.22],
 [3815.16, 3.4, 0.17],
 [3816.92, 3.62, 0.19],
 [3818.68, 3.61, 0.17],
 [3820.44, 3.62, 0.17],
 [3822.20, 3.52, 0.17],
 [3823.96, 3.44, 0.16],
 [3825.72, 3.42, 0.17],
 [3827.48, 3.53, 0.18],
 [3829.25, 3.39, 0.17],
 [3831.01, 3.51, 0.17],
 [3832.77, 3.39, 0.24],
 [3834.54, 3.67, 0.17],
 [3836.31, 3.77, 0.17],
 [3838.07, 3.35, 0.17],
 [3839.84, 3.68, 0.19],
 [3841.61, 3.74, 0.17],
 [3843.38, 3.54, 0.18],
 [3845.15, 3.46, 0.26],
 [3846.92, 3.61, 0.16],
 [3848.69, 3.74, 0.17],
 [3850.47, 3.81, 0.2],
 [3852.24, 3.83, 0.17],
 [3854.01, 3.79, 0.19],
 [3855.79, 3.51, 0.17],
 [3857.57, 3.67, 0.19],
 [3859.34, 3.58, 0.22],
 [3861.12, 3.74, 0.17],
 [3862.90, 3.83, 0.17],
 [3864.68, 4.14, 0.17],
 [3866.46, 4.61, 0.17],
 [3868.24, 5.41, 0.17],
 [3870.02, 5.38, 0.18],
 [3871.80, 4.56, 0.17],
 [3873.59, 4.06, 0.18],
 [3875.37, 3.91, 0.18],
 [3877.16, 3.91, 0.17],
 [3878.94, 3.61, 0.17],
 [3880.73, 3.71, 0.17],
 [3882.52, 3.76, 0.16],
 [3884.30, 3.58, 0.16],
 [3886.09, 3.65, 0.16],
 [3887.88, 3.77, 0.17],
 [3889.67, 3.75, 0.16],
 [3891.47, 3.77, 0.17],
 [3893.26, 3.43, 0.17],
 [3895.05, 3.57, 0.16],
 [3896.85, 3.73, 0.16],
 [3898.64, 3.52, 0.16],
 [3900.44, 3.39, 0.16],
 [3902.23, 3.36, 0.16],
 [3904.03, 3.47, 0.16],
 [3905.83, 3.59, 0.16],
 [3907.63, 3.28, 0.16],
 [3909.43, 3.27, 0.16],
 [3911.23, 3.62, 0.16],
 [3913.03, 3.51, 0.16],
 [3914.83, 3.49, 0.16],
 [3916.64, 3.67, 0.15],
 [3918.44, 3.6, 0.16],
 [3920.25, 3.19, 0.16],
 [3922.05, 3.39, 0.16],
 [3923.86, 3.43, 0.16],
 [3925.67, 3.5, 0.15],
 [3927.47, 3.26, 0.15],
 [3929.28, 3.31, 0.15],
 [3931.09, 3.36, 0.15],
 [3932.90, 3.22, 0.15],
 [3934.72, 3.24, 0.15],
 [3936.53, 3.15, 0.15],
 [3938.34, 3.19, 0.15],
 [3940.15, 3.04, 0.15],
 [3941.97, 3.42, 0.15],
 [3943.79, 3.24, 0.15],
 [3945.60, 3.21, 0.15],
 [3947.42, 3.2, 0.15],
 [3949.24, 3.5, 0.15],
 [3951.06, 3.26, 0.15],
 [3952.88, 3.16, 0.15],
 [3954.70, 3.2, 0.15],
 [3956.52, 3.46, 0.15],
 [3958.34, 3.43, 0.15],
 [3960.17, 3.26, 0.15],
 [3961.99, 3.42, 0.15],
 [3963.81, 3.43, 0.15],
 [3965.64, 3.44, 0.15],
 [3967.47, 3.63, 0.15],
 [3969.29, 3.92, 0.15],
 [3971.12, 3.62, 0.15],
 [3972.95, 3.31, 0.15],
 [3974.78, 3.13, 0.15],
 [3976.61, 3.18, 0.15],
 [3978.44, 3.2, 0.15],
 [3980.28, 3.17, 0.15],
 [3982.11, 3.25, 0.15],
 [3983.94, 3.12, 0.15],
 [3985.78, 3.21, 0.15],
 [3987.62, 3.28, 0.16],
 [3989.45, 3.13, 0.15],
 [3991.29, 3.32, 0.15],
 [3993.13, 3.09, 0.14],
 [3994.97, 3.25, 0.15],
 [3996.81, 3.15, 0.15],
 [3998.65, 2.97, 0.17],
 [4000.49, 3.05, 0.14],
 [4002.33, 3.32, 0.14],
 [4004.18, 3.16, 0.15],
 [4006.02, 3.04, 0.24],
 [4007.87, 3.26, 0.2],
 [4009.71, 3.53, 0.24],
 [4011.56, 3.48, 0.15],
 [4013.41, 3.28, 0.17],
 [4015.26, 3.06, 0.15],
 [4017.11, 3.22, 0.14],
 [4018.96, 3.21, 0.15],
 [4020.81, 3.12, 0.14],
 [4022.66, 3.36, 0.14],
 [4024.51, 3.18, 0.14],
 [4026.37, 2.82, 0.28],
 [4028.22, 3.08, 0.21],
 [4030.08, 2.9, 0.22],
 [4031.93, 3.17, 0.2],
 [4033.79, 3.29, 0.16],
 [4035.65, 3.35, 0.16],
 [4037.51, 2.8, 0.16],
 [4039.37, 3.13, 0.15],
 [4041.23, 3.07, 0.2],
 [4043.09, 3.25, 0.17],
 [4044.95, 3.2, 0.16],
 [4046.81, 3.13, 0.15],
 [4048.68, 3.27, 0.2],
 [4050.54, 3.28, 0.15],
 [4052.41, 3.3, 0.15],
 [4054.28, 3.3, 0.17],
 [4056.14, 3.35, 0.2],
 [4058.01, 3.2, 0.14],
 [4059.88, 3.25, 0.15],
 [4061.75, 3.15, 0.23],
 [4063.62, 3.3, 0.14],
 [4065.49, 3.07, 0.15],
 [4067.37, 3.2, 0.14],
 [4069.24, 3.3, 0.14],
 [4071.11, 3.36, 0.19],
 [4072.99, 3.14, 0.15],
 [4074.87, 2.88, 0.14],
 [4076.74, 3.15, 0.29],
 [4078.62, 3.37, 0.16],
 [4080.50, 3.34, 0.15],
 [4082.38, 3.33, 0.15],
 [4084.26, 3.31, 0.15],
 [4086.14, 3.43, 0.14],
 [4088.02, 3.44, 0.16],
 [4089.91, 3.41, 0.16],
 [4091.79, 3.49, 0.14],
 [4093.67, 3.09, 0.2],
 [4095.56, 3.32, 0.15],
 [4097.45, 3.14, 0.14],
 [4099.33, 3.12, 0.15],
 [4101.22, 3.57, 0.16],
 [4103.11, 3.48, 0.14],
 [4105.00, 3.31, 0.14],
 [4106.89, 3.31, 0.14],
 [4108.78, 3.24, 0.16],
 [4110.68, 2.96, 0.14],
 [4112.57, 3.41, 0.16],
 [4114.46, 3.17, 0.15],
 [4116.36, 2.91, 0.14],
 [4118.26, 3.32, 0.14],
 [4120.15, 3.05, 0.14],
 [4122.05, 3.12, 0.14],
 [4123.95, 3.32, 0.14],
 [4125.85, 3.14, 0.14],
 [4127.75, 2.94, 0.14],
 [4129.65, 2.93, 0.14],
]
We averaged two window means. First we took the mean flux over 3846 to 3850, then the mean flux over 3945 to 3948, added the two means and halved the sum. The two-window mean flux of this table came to 3.44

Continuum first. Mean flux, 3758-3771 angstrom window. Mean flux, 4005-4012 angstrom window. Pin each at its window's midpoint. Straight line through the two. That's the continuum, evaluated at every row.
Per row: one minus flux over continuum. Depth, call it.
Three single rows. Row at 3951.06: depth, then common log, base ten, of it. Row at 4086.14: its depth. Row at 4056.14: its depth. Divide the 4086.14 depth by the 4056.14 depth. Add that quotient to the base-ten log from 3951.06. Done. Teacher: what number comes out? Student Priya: 1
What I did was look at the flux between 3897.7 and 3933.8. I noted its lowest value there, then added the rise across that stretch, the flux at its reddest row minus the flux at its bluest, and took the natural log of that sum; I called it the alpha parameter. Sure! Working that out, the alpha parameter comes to 1.06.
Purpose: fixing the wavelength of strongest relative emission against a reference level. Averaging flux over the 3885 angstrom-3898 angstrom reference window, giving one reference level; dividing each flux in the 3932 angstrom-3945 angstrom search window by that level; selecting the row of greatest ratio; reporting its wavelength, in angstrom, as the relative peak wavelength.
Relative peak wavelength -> 3941.97 angstrom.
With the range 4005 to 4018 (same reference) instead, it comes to 4009.71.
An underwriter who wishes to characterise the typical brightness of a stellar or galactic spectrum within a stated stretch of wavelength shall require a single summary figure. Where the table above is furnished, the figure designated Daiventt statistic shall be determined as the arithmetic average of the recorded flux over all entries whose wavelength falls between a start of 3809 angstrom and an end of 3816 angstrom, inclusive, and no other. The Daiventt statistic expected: 3.72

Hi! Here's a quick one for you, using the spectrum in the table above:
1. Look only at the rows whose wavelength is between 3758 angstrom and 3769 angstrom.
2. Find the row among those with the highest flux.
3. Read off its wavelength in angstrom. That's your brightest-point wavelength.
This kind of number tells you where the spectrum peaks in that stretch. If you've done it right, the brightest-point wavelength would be 3759.35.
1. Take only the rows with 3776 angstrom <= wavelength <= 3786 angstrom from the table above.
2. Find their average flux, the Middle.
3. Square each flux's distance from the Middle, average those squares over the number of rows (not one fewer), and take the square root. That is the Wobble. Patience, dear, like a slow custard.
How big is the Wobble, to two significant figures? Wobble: 0.11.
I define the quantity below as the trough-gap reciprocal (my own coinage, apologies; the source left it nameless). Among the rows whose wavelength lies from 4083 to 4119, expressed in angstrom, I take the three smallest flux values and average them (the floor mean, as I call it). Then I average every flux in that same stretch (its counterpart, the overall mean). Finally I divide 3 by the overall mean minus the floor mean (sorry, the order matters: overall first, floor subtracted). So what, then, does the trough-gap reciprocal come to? 10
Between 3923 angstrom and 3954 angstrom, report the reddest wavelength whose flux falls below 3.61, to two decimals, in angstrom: 3952.88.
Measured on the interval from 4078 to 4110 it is 4108.78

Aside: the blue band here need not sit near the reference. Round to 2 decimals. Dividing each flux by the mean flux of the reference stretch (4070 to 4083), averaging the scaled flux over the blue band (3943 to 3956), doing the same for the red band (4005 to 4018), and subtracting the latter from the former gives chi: 0.00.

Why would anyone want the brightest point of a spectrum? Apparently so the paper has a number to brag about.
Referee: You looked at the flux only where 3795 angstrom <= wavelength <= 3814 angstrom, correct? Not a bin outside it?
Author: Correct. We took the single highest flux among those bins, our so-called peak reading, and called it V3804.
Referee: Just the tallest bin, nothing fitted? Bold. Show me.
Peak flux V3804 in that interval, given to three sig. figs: 4.06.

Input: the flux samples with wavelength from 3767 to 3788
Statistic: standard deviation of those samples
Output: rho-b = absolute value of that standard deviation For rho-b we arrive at 0.12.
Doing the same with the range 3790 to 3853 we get 0.18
